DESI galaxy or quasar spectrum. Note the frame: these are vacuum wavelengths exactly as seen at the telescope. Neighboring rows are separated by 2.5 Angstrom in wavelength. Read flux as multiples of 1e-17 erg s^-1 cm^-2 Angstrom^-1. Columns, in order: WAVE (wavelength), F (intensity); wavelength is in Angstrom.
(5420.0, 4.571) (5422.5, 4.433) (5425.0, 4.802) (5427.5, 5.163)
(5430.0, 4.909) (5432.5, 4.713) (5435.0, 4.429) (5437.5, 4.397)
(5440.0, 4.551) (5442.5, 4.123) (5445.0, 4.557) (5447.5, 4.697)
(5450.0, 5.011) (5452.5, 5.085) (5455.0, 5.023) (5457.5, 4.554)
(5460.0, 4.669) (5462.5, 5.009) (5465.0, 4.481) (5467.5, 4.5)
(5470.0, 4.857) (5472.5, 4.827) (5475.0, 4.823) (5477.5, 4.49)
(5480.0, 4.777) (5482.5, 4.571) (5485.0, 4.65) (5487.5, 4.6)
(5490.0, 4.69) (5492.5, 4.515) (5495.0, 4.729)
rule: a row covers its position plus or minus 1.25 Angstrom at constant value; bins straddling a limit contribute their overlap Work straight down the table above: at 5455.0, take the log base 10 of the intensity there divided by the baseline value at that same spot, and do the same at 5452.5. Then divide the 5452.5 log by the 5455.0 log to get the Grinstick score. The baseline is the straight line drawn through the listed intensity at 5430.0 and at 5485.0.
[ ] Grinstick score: 1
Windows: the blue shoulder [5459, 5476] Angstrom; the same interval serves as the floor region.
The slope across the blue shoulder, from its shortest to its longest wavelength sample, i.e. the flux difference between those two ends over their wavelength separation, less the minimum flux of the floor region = -4.47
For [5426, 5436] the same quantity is -4.53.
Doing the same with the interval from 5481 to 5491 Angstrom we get -4.56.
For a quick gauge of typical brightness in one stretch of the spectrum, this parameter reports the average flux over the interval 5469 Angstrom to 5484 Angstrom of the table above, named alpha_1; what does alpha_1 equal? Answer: 4.72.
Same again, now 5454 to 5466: 4.75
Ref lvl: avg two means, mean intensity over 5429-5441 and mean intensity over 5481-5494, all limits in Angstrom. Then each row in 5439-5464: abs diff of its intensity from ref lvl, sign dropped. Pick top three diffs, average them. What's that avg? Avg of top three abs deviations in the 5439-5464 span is 0.46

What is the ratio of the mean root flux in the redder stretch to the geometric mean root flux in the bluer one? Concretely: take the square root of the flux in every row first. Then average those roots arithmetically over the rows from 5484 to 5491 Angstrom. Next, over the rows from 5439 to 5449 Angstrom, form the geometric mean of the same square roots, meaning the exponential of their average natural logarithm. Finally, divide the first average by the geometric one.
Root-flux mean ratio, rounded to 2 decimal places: 1.02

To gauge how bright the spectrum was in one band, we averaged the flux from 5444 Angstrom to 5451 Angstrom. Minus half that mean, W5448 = -2.38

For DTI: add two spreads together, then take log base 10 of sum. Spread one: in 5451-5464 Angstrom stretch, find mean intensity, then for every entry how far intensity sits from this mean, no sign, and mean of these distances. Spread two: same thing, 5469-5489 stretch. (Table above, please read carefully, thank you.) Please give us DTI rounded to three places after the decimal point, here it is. -0.486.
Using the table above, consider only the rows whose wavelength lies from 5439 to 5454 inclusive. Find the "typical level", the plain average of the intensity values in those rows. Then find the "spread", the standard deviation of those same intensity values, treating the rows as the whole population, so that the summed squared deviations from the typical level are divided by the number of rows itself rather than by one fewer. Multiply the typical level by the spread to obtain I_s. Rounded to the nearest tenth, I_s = 1.5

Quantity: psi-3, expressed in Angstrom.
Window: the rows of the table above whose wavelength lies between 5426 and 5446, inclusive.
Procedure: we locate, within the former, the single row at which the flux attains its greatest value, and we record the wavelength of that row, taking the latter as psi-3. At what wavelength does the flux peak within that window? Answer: 5427.5 Angstrom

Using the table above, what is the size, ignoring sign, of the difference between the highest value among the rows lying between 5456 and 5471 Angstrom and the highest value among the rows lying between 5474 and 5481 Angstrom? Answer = 0.19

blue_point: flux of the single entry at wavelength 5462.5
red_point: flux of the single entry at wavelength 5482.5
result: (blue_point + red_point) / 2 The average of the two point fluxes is 4.79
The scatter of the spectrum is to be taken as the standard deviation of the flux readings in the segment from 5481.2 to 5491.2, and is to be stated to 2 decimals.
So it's 0.05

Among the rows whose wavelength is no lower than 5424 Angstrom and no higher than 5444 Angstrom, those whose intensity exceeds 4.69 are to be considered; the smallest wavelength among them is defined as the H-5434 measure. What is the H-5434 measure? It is 5425.0 Angstrom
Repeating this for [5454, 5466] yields 5455.0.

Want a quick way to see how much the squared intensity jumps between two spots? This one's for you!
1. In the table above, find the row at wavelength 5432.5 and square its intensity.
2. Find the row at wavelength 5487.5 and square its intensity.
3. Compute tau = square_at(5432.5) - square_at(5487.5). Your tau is 1.1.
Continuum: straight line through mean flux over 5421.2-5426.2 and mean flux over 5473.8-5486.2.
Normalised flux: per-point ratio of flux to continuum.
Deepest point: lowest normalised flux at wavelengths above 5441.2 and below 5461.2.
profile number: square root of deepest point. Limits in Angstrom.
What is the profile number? 0.94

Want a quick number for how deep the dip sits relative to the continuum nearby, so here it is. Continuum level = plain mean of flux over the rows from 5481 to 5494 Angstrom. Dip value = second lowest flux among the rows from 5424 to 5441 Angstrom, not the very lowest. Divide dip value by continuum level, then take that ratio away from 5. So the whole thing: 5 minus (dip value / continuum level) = 4.04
